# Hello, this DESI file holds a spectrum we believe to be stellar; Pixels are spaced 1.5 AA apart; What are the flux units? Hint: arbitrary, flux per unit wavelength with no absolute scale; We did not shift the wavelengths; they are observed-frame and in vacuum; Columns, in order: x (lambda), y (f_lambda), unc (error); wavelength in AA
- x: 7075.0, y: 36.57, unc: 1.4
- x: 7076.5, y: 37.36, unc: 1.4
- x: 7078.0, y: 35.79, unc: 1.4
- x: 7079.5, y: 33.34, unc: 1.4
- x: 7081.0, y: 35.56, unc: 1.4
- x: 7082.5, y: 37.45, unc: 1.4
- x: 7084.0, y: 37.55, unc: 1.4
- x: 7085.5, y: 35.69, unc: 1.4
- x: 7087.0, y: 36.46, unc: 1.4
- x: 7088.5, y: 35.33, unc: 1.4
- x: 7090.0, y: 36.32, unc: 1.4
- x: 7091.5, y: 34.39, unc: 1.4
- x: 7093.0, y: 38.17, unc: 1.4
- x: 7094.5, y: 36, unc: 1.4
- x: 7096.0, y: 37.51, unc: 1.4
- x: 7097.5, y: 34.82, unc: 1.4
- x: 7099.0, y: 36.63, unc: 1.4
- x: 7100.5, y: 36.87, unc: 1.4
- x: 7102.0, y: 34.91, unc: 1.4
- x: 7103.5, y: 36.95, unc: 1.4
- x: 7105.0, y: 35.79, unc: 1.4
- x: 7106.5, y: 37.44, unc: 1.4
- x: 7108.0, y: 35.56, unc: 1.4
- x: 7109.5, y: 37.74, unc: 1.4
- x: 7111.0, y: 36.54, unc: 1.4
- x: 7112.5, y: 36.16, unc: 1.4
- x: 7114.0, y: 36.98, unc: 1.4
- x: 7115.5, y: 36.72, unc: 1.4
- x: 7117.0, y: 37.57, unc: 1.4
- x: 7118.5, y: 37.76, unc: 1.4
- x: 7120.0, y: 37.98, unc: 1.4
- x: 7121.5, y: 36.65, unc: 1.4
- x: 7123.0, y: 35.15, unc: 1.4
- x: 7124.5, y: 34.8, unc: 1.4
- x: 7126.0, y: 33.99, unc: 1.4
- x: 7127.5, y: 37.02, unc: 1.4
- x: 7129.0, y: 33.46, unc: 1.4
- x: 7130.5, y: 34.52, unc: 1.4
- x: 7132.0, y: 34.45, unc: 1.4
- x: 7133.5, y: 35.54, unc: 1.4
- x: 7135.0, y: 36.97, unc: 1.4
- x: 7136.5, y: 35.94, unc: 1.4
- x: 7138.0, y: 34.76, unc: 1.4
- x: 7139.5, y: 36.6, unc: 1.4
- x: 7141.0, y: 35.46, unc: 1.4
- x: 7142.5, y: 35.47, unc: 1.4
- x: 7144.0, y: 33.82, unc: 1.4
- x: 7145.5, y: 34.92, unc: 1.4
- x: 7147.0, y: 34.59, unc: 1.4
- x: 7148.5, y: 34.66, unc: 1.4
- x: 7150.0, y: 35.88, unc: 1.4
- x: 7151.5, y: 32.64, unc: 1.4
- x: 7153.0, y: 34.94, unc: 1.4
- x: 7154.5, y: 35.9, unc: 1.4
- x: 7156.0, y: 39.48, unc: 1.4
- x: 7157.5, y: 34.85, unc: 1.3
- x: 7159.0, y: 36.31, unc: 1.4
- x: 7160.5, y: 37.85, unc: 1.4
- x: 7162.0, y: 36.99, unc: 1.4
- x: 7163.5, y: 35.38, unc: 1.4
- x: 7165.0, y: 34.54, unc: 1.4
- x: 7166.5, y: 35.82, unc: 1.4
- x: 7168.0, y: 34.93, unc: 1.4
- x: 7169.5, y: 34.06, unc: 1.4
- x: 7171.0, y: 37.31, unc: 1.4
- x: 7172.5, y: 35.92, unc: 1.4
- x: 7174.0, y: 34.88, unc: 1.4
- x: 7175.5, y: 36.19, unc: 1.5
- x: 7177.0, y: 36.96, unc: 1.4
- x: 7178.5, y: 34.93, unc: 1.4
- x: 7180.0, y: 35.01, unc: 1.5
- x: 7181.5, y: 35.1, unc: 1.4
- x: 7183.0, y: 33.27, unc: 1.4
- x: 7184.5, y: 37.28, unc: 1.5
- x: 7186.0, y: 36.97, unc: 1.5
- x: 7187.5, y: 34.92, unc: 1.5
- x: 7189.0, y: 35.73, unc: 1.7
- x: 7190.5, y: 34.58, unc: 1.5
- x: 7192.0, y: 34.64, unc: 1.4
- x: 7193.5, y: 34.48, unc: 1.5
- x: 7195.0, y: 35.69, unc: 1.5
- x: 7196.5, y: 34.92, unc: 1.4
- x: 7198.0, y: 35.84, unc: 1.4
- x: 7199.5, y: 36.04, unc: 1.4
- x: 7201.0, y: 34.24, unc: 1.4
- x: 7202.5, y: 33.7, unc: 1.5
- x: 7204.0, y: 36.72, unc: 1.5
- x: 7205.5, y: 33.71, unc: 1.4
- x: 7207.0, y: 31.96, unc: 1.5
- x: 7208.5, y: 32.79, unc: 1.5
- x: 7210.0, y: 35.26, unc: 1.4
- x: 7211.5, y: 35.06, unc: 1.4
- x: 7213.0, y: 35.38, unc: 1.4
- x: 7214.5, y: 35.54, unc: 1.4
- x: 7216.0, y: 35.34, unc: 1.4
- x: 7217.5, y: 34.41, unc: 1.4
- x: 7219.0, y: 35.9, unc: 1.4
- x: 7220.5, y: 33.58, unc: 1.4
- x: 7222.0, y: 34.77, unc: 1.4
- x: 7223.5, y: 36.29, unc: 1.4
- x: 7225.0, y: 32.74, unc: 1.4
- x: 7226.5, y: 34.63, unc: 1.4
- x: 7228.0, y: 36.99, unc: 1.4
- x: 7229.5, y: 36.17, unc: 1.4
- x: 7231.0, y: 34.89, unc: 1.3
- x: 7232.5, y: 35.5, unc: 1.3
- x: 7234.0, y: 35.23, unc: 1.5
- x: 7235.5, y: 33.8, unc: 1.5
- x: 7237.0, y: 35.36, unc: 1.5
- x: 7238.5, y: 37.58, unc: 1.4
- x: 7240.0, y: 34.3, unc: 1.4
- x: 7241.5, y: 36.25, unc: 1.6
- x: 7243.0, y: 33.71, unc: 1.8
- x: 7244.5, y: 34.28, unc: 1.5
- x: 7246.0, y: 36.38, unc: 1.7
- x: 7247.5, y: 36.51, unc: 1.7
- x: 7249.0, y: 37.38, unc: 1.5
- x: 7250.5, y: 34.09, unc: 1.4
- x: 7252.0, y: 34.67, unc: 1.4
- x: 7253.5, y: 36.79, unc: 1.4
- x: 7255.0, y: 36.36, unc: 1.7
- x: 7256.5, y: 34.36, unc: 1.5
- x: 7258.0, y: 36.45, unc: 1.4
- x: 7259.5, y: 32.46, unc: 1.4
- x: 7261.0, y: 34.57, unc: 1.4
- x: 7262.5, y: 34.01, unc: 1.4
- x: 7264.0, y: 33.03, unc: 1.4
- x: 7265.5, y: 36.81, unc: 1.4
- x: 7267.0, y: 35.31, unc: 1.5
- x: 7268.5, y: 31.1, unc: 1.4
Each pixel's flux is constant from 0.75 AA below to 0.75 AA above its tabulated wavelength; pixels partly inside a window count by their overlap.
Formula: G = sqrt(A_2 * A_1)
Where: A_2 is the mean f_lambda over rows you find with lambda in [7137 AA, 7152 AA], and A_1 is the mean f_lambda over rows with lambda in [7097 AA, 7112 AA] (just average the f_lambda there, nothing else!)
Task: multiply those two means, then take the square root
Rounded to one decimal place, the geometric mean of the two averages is 35.6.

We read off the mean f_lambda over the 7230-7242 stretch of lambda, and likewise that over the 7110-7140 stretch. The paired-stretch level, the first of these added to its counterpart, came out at 71.3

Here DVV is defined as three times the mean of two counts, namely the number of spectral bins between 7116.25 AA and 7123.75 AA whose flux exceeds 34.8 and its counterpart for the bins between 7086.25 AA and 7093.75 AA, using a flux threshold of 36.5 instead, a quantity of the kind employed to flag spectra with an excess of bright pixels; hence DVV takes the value 9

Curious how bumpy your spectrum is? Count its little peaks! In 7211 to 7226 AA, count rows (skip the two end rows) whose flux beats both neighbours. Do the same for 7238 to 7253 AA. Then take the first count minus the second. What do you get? 1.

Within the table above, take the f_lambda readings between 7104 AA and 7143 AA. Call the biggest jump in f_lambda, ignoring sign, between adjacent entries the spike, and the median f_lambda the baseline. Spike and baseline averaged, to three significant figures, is 19.8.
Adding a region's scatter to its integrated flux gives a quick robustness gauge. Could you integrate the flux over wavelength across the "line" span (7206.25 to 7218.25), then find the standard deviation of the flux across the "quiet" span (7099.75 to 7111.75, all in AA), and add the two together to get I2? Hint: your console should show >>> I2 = 415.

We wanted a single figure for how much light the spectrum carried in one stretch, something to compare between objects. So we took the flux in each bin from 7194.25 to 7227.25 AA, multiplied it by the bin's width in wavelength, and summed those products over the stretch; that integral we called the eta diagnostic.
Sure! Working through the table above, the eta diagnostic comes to 1147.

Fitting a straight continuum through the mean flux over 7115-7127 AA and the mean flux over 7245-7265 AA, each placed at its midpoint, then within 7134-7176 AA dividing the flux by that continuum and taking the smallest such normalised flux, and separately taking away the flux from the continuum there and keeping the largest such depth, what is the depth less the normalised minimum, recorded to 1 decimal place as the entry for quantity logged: 2.5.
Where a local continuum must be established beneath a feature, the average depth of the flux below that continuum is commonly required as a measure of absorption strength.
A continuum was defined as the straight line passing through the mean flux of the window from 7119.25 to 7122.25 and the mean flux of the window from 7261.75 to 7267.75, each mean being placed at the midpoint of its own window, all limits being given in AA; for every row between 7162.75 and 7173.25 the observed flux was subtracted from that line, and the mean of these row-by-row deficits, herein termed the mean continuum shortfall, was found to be 1.1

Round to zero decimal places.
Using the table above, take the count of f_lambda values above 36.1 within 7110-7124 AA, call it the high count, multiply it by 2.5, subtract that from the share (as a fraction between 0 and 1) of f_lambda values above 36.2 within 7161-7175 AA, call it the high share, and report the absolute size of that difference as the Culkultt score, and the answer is 20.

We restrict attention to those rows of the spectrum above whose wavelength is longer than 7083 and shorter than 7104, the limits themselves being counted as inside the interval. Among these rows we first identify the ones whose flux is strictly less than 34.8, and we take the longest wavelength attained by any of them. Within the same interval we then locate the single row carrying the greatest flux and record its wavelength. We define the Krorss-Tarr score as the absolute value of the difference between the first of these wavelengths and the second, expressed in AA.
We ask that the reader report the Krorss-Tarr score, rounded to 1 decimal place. 1.5 AA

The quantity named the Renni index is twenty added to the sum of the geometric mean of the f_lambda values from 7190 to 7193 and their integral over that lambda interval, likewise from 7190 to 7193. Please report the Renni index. 158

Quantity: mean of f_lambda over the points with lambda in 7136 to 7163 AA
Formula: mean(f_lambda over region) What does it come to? 35.6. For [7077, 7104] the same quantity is 36.1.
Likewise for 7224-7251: 35.3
